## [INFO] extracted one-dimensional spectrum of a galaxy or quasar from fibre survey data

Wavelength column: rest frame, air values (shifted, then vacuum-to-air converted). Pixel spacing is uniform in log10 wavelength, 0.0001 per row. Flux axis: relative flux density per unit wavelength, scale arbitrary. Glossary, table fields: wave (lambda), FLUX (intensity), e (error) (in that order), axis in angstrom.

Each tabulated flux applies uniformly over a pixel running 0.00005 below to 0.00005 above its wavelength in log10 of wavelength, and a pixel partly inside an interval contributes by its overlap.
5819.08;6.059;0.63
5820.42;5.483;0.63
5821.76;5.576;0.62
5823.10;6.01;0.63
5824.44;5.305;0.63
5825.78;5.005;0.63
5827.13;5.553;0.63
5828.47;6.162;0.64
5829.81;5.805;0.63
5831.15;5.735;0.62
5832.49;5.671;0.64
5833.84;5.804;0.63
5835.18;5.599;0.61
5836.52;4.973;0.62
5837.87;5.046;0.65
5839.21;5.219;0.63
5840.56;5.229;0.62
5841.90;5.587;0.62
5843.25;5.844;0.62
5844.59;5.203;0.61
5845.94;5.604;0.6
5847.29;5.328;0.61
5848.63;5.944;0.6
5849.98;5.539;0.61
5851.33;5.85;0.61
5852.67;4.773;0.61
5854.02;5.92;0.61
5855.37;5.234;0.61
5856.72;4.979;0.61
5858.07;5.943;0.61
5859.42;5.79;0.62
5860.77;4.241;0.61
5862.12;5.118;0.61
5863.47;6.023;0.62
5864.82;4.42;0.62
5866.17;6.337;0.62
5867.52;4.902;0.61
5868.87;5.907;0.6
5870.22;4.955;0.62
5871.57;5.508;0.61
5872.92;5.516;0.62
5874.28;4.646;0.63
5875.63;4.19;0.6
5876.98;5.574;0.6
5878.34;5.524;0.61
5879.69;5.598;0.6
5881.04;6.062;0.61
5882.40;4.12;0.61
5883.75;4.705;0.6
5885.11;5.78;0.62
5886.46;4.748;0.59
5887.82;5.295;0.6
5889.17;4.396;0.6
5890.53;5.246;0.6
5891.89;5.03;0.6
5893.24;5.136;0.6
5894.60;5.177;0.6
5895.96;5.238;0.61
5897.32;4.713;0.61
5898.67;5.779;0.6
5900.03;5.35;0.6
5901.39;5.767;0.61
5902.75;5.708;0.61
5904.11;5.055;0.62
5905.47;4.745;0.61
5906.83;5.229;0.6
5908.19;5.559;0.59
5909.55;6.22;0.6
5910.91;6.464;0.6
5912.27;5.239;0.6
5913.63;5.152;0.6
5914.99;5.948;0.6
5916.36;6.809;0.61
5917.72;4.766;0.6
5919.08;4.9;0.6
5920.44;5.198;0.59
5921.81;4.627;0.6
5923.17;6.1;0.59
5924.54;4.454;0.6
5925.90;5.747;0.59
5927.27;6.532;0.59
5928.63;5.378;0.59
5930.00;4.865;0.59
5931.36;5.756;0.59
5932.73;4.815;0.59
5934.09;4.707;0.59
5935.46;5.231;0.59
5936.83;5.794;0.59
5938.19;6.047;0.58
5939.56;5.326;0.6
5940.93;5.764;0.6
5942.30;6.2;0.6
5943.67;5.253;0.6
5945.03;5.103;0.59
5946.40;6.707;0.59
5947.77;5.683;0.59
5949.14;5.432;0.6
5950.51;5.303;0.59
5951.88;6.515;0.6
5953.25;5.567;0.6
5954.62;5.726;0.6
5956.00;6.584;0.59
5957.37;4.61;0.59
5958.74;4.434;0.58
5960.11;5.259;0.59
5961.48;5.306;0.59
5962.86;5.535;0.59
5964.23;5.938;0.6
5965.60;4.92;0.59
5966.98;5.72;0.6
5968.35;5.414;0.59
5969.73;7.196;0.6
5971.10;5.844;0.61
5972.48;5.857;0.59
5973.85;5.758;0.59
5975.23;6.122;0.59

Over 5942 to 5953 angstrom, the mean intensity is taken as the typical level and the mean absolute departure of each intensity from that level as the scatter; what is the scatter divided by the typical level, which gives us 0.091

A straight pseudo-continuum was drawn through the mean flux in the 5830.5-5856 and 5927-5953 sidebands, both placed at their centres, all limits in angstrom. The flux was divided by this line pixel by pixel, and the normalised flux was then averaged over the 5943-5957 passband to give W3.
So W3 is 1.03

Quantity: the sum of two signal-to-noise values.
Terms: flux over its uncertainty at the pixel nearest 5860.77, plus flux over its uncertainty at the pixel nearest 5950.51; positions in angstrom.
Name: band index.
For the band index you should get 15.9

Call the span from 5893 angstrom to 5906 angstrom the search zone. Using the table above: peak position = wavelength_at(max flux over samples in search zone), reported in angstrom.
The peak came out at 5898.67 angstrom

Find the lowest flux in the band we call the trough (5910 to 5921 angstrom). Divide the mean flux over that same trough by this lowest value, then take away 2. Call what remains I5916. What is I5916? -0.83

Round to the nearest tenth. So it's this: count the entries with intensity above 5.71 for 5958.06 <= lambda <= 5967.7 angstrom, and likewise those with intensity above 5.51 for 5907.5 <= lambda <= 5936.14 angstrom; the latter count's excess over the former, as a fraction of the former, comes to 3.5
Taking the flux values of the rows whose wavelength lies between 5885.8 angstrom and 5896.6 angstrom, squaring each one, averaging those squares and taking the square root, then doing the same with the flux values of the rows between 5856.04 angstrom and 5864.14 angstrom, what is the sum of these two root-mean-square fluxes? 10.4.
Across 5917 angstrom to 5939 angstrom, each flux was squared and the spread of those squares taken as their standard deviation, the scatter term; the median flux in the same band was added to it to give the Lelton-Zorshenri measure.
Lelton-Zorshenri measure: 12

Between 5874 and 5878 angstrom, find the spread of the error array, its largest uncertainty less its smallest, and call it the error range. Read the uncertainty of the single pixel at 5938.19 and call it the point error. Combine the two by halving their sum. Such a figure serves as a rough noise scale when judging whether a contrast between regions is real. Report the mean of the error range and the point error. 0.305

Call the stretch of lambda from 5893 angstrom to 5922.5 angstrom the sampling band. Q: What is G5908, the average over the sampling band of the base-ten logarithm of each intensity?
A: 0.730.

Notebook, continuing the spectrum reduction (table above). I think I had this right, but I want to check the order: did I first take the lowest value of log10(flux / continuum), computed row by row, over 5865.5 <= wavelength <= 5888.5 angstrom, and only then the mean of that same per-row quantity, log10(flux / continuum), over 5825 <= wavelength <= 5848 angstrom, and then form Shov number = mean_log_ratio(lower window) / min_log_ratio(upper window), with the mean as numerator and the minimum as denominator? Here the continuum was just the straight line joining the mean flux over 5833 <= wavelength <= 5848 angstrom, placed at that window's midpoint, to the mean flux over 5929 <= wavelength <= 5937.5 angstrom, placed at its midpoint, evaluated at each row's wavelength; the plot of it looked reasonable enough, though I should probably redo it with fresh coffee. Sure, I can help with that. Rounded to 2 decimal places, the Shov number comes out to -0.05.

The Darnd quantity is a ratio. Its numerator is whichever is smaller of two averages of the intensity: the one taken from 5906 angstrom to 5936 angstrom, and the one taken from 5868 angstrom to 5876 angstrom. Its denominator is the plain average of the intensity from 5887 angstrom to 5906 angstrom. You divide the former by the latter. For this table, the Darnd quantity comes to 0.99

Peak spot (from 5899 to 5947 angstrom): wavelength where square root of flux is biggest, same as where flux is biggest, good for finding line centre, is 5916.36 angstrom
